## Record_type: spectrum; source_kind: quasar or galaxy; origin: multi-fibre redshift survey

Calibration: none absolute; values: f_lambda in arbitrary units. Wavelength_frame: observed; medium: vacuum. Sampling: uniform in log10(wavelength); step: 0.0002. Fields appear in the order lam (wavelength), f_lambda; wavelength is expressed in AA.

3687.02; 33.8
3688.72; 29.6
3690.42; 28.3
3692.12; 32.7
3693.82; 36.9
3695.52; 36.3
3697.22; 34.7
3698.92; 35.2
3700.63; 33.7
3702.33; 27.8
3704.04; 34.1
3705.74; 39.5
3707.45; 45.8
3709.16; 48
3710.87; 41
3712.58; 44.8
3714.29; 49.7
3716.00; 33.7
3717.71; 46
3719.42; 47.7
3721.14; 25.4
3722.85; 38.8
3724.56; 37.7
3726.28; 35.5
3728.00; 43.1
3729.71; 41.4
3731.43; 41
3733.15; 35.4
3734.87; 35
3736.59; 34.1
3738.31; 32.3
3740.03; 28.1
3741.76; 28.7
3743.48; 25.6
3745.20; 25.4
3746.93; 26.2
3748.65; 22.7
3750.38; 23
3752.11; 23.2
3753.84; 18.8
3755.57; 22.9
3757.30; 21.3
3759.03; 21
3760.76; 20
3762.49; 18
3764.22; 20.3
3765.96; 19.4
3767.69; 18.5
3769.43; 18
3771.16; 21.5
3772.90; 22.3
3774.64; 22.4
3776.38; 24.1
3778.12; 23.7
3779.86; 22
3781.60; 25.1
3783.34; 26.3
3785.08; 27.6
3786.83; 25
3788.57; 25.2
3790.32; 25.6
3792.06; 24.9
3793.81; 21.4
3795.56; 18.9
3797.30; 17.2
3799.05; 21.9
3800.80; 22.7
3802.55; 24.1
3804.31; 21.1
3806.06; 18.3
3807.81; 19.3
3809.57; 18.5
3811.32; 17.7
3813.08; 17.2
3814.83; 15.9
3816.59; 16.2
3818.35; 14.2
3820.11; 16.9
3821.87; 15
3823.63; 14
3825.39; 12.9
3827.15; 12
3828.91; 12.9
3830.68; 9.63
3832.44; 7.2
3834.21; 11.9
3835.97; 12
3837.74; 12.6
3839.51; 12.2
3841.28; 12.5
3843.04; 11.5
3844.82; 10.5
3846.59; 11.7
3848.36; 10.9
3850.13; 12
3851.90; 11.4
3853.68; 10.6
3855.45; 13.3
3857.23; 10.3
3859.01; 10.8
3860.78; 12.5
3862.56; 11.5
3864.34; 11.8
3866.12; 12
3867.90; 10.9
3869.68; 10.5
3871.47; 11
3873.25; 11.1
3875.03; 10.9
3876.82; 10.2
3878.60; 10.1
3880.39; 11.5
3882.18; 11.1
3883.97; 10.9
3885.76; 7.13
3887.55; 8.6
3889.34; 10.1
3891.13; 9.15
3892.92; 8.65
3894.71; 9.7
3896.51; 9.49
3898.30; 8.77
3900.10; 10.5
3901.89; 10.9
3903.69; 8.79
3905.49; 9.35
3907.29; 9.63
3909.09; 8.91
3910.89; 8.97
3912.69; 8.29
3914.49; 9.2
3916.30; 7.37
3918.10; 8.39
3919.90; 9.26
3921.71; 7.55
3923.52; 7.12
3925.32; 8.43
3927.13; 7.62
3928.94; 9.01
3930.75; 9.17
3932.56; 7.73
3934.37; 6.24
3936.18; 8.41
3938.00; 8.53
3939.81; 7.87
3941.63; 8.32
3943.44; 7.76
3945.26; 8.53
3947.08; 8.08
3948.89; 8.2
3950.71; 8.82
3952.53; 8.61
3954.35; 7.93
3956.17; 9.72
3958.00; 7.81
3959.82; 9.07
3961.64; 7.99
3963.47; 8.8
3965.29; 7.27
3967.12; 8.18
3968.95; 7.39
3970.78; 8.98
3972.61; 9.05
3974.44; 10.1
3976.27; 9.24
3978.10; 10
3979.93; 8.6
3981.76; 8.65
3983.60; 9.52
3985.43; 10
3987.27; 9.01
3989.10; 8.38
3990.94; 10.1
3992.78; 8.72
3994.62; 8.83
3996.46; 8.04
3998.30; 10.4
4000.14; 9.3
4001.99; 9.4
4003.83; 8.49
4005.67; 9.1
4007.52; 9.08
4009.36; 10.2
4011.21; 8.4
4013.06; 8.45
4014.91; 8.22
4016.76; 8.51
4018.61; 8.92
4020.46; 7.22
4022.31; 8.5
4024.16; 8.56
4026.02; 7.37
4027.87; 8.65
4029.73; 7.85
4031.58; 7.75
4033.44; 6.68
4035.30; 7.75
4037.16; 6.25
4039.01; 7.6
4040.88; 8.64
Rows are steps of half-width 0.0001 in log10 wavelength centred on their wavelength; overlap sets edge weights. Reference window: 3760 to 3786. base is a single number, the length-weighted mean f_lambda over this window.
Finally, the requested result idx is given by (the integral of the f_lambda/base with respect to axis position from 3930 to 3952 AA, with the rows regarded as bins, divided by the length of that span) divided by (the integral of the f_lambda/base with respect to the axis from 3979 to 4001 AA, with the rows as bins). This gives 0.041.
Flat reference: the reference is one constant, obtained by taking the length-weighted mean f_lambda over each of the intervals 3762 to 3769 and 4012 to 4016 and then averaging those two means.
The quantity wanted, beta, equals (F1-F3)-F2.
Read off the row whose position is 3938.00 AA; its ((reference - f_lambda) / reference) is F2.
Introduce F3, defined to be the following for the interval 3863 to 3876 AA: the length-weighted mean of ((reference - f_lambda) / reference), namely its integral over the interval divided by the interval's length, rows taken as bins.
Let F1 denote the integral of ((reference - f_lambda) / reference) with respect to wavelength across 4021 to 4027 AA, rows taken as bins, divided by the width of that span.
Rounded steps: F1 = 0.4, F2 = 0.38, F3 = 0.18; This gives -0.2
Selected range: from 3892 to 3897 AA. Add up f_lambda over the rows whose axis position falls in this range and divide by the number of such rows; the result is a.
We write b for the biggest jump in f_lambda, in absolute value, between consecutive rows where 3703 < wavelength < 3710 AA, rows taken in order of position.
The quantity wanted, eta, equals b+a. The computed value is 15.6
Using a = 9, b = 6.3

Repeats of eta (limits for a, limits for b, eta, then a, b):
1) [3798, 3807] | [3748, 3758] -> 26.0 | 22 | 4.4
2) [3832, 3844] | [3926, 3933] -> 12.9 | 11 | 1.4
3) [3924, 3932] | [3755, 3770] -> 10.9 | 9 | 2.3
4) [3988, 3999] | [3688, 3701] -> 13.5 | 9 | 4.4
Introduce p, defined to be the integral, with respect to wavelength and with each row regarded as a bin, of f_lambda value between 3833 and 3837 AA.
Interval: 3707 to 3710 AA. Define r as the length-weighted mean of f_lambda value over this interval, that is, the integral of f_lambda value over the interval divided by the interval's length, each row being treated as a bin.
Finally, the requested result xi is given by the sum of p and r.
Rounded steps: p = 46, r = 47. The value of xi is 93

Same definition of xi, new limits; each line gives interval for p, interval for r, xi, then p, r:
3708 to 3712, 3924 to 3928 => 186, 178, 8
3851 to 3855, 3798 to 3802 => 67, 45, 22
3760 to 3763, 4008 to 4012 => 67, 57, 9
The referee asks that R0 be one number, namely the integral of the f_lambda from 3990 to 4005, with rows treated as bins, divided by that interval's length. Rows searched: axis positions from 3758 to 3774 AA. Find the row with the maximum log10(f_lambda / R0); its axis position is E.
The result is 3772.90 AA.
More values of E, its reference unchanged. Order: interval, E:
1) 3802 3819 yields 3802.55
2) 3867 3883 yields 3880.39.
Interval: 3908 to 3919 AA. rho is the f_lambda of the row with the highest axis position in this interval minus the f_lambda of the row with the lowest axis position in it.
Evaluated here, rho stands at -0.5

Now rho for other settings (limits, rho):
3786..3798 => -7.8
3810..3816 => -1.8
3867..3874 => 0.2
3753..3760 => 2.2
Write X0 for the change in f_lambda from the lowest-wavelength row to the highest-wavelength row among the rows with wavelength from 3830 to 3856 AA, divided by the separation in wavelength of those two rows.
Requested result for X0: 0.15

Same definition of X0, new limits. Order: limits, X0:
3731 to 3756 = -0.75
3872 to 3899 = -0.09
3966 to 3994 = 0.02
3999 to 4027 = -0.07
